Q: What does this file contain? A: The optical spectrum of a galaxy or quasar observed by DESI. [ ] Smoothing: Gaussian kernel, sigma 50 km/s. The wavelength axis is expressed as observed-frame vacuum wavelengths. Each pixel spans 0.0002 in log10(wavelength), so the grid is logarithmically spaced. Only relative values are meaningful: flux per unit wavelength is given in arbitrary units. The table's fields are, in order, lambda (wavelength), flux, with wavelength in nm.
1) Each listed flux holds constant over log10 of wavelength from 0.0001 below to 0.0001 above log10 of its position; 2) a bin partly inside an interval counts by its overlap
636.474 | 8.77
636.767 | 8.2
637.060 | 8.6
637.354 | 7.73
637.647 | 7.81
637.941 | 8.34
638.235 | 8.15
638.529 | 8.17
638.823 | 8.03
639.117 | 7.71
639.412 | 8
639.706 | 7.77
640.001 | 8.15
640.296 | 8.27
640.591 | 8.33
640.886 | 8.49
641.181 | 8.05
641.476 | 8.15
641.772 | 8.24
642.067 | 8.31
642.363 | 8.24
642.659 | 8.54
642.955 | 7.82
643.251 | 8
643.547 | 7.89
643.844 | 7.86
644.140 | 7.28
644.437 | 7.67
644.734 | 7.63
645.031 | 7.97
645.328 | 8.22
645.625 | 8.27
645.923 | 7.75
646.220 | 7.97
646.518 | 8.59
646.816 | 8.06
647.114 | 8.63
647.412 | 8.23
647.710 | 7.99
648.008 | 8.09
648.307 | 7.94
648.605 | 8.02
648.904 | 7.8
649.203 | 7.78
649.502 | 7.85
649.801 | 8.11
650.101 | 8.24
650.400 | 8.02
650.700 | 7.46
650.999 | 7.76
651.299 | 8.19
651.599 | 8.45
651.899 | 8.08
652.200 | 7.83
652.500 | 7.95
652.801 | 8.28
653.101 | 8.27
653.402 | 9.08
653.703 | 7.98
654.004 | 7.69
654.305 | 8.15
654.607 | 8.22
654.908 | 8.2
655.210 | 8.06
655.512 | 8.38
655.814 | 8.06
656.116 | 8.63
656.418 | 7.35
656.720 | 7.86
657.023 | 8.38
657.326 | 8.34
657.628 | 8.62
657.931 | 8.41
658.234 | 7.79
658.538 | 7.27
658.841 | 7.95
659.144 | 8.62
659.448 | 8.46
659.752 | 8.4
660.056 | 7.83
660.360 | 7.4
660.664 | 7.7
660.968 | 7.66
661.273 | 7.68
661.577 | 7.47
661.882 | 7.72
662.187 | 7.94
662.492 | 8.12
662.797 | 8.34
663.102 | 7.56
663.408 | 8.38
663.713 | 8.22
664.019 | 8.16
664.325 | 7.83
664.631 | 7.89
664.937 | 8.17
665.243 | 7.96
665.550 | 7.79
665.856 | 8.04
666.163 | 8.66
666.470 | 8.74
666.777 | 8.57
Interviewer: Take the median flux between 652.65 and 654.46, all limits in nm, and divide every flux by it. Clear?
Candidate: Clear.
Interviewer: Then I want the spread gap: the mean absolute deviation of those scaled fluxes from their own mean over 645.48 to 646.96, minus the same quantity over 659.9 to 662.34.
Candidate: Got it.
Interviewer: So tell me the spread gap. 0.014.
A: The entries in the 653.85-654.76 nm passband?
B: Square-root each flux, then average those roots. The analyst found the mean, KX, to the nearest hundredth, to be 2.83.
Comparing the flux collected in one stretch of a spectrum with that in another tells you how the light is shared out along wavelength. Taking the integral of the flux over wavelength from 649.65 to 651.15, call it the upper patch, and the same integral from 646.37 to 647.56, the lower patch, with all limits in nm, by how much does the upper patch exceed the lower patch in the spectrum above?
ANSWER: 1.9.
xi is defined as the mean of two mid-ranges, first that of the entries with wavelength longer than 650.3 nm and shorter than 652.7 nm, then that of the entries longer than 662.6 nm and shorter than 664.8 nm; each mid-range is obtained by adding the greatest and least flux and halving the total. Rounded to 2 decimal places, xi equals 7.96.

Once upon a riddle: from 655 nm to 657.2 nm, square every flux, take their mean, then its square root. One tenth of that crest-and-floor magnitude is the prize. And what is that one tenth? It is 0.811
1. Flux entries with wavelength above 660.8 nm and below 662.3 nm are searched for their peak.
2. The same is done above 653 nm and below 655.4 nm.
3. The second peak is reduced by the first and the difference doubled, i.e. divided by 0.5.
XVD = 2.3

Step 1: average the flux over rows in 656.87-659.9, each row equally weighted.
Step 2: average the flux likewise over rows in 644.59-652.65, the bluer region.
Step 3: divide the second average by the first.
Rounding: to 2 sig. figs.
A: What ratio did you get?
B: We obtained 0.98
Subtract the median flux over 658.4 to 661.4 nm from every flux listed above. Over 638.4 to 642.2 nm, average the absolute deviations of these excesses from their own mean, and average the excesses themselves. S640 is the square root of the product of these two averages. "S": 0.246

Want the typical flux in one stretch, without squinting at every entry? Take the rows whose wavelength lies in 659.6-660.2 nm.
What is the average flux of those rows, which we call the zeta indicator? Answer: 8.12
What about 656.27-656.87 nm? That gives 7.61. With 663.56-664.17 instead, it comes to 8.19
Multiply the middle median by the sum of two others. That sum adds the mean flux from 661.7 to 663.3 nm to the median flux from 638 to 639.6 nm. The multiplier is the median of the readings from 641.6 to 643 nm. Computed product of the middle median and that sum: 132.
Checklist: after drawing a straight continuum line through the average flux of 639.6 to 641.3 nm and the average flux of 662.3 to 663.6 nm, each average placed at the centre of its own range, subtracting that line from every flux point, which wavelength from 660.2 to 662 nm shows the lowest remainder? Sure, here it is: 660.360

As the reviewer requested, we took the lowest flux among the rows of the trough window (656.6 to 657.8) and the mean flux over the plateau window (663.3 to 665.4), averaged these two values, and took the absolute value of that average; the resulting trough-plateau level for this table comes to 7.97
